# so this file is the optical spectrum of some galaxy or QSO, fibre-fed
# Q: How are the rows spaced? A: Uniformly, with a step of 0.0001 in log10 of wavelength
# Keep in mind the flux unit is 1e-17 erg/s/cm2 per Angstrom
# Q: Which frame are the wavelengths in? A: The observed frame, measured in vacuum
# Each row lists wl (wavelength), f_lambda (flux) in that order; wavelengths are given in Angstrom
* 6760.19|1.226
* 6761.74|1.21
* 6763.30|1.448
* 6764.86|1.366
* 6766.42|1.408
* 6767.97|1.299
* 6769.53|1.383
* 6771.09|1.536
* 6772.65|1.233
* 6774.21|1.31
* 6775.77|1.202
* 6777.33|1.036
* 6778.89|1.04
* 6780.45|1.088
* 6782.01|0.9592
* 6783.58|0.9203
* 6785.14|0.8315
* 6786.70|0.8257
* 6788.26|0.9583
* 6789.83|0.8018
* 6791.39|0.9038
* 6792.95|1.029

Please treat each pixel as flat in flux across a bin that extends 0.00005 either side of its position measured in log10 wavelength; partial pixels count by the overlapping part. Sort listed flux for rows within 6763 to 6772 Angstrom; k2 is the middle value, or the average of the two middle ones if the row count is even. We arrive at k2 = 1.40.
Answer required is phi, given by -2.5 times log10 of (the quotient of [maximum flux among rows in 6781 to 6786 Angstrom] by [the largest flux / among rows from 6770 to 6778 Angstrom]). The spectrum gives 0.51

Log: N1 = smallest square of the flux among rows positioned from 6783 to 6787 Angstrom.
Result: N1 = 0.7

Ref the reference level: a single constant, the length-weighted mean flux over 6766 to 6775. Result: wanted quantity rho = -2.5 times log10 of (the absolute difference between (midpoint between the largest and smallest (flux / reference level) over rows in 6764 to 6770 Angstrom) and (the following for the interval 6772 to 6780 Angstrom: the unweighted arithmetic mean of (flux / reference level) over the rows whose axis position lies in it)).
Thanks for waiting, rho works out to 2.14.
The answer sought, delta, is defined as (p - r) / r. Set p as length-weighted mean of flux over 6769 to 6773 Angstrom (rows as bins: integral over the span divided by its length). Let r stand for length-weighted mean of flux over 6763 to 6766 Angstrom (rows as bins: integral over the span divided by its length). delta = 0.0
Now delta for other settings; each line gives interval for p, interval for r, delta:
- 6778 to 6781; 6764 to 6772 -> -0.2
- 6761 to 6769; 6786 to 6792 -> 0.5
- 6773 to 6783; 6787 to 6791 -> 0.3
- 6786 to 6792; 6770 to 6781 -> -0.3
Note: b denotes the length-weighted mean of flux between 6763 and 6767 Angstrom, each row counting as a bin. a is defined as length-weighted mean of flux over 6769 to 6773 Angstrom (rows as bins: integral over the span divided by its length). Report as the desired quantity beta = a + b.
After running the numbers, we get 2.80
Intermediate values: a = 1.4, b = 1.40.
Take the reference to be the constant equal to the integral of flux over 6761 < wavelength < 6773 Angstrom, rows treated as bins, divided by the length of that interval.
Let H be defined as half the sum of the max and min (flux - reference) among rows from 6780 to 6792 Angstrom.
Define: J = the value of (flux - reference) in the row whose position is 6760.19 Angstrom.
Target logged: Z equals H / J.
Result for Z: 3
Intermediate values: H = -0.42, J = -0.139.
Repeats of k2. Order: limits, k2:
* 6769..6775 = 1.35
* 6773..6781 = 1.09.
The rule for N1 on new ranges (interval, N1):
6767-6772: 1.7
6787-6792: 0.6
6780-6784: 0.8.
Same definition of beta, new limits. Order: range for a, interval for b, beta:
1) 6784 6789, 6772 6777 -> 2.11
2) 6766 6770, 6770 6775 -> 2.72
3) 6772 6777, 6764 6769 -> 2.59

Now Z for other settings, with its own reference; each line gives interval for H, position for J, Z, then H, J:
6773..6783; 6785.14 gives 0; -0.23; -0.534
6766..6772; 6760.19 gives 0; 0.05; -0.139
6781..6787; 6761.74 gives 3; -0.47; -0.155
